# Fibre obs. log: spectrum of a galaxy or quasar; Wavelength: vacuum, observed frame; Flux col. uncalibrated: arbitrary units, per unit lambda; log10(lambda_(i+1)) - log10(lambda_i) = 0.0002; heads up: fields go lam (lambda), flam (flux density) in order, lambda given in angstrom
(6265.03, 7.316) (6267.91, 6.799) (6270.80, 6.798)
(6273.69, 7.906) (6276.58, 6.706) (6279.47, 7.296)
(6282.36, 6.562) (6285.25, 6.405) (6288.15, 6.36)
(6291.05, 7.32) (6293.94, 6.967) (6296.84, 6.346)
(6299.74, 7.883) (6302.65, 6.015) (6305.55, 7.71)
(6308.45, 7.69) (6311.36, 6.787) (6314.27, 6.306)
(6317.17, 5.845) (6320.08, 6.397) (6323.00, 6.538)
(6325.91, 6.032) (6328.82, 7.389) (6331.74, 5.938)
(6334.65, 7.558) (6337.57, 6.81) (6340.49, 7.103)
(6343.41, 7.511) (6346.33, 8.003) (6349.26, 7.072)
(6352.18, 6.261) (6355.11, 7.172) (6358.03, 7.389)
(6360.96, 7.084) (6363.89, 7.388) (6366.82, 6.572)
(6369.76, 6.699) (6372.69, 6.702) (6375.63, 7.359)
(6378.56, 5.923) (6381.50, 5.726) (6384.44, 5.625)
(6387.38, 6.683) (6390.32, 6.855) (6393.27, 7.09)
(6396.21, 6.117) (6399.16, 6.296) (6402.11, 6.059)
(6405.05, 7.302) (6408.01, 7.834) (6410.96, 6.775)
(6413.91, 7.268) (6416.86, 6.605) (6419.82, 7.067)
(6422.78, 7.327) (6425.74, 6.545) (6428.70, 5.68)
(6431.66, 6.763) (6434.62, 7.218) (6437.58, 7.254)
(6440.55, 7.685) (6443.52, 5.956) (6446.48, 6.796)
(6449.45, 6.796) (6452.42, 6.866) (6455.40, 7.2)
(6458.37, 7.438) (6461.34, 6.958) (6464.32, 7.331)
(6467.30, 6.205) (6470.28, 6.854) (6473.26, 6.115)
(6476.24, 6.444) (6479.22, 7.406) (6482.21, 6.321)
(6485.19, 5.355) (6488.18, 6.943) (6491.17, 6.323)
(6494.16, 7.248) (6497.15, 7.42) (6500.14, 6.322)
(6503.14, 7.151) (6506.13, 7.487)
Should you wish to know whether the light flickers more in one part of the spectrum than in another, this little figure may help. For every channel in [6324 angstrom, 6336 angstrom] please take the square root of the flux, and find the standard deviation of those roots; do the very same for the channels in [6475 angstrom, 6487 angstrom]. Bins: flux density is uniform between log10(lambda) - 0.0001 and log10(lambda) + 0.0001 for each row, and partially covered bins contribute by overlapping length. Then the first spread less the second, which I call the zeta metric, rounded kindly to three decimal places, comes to 0.000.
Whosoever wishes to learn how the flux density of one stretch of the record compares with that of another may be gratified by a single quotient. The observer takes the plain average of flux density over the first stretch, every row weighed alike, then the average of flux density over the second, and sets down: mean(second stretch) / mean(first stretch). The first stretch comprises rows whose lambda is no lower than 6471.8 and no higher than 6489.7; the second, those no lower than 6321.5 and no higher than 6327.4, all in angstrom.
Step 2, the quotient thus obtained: 0.98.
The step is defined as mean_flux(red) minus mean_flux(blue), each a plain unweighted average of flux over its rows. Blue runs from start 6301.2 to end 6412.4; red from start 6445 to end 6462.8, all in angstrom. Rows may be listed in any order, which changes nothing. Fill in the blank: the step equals 0.23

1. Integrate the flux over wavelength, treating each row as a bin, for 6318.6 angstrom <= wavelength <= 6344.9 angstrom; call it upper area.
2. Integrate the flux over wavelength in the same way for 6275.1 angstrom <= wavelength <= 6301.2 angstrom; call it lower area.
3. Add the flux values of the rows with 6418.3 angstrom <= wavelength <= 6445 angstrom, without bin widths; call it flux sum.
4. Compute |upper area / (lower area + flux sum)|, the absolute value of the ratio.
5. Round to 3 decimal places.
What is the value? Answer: 0.743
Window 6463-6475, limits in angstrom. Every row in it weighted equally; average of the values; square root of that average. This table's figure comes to 2.57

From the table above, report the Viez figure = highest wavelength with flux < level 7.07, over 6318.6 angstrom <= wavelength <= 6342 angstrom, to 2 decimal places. 6337.57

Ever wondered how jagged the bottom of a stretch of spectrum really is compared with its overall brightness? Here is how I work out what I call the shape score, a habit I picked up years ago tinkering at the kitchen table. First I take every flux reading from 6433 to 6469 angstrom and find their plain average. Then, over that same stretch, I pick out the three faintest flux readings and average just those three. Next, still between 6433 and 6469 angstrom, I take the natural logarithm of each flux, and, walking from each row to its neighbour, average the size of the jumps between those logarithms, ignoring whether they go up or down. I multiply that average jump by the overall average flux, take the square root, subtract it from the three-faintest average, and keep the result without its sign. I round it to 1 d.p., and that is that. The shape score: 5.6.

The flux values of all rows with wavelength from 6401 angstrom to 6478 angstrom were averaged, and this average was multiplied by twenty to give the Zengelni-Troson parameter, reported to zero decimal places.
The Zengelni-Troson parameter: 137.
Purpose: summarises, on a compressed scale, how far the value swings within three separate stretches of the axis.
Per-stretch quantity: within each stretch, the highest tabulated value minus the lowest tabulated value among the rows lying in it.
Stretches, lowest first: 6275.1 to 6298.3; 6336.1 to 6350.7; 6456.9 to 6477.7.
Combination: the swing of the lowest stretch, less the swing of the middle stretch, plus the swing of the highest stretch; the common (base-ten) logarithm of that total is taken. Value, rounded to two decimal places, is 0.04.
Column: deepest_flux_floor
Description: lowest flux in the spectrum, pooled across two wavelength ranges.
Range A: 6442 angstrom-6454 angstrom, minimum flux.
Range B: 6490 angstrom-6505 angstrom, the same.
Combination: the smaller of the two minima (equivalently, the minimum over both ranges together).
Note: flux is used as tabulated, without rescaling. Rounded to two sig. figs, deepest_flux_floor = 6.0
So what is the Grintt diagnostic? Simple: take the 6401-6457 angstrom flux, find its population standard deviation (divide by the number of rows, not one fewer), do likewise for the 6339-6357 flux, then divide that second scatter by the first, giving 0.96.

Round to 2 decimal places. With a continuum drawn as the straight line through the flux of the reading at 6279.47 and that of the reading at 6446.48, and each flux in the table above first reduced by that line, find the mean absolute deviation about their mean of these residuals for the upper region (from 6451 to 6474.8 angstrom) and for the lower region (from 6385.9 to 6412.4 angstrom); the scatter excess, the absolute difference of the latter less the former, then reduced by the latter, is -0.35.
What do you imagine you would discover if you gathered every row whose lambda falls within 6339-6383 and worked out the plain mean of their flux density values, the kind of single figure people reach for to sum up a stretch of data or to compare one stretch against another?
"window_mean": 6.93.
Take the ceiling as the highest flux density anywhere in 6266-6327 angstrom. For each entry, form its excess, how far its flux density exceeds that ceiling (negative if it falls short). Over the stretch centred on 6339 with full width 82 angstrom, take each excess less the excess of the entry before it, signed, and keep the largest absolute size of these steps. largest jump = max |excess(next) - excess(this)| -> 1.9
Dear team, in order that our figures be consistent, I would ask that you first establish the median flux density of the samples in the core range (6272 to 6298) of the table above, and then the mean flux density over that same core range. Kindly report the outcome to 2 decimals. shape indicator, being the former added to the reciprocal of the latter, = 6.85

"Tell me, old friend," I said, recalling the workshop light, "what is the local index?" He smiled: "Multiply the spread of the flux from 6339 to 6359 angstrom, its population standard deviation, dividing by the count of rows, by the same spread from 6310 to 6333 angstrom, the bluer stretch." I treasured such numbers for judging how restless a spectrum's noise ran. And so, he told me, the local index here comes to 0.23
